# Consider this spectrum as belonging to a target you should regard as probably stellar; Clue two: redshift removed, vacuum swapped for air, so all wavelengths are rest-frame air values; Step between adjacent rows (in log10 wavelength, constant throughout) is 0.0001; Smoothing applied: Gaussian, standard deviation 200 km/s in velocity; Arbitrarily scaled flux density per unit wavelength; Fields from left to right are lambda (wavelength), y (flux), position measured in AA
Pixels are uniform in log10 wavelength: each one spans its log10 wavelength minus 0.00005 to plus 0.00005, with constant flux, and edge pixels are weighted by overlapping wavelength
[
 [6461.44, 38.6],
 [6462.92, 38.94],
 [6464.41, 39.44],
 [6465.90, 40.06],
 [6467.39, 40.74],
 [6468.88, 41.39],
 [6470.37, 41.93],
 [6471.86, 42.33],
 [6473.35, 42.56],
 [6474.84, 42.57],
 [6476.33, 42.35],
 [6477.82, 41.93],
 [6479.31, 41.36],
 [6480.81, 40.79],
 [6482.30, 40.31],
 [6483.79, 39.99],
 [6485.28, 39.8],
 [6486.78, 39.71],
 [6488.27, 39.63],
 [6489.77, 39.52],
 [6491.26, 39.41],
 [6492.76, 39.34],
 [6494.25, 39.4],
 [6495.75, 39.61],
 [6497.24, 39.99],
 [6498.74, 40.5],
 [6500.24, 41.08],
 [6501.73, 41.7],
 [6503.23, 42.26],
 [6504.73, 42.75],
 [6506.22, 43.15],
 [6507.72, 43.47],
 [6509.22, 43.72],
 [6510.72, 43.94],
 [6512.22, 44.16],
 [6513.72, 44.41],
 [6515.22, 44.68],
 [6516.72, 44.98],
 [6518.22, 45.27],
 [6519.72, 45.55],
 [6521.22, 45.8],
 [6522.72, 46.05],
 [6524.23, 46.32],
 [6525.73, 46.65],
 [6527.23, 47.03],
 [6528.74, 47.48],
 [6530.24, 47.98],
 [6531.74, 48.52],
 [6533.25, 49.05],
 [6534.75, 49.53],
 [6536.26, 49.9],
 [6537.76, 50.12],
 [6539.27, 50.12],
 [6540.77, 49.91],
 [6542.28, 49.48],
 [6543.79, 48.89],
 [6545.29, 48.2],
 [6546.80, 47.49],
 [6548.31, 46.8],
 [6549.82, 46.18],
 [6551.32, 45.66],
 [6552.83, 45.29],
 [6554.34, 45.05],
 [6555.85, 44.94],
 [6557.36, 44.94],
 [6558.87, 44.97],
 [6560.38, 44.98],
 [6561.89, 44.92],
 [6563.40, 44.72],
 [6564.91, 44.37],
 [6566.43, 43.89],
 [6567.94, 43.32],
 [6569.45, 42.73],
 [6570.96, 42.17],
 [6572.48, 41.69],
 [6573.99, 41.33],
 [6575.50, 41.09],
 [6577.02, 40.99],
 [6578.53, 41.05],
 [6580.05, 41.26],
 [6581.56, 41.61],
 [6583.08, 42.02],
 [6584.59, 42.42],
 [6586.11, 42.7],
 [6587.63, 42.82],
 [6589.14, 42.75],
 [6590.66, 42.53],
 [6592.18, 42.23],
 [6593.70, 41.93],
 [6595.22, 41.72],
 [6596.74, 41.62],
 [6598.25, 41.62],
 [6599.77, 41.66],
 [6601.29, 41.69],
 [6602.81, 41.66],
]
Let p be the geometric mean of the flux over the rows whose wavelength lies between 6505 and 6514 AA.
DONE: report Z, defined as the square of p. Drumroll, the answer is 1919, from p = 43.8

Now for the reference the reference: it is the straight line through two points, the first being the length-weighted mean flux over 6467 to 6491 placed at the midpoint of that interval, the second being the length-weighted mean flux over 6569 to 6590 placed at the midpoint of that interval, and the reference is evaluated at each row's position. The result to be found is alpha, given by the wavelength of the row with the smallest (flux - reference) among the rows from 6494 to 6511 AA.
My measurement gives 6494.25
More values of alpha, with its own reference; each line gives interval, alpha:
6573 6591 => 6577.02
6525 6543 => 6525.73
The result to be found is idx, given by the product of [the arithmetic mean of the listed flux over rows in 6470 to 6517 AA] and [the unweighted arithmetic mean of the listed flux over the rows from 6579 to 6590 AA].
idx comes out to 1759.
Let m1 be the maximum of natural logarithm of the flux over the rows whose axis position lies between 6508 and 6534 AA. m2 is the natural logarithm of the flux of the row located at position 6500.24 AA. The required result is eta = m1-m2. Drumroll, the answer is 0.18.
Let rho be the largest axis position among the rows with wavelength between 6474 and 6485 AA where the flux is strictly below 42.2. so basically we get 6483.79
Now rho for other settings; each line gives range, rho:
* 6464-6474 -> 6470.37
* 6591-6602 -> 6601.29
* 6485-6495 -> 6494.25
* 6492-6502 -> 6501.73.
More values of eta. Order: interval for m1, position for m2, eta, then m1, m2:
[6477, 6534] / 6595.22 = 0.16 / 3.89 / 3.731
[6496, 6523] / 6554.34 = 0.02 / 3.83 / 3.808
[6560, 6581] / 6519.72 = -0.01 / 3.81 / 3.819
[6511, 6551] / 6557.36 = 0.11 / 3.91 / 3.805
